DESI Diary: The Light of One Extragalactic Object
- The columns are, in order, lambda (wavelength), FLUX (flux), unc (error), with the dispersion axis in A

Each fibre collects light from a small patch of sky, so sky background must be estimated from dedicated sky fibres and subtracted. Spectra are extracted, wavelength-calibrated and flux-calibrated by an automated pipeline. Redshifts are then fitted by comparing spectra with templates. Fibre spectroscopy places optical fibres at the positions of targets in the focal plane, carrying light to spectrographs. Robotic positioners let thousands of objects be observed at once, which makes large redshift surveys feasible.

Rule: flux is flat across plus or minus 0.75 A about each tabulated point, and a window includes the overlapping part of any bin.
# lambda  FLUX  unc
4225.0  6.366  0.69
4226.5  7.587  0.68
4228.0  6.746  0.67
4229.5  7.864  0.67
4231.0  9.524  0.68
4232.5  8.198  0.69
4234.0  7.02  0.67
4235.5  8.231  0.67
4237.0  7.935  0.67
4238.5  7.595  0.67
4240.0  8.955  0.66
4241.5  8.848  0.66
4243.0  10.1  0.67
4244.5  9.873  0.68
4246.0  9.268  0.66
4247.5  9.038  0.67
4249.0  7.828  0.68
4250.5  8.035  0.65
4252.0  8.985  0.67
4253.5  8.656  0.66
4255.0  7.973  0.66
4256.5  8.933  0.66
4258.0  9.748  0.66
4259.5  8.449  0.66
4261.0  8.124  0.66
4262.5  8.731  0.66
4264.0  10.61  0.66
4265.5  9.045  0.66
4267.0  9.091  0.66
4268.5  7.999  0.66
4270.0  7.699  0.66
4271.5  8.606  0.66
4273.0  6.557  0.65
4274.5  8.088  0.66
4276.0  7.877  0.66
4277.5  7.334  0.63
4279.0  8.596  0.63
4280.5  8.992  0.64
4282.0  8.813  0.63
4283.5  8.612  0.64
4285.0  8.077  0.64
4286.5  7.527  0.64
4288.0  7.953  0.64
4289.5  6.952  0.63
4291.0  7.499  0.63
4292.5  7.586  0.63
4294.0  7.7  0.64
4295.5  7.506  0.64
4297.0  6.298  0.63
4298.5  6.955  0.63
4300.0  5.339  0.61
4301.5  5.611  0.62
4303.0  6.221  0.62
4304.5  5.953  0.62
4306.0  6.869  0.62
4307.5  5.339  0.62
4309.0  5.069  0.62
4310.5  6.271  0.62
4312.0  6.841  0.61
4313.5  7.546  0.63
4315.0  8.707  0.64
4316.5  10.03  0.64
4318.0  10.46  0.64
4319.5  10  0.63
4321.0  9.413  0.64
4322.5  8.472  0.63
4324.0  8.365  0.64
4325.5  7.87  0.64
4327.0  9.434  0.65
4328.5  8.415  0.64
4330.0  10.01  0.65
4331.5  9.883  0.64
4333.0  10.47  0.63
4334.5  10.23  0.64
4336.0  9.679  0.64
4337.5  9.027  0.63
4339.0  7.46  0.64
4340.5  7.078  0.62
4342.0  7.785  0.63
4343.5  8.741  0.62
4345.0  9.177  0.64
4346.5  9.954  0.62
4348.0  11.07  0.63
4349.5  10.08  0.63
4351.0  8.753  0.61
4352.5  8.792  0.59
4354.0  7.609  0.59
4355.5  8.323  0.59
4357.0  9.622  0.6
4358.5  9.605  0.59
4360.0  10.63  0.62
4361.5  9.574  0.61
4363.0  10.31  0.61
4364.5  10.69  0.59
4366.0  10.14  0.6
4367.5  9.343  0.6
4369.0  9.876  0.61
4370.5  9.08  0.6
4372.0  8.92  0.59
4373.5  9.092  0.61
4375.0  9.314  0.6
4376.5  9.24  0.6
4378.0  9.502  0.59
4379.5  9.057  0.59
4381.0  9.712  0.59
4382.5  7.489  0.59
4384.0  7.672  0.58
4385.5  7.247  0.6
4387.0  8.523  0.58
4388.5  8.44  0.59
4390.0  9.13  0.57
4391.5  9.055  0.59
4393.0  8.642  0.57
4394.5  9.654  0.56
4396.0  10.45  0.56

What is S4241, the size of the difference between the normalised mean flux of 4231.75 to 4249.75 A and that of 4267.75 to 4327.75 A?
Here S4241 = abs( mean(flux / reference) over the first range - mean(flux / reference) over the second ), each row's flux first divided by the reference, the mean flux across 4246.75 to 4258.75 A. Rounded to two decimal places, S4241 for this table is 0.10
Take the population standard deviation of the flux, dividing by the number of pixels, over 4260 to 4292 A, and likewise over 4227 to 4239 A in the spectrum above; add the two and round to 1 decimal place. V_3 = 1.7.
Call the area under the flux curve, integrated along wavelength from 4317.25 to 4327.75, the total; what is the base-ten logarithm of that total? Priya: 1.98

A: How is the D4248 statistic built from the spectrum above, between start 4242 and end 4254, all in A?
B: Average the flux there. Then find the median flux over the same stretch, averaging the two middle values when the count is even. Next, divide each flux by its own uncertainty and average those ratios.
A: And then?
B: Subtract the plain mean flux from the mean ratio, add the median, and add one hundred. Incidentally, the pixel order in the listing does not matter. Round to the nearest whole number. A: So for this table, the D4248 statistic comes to 113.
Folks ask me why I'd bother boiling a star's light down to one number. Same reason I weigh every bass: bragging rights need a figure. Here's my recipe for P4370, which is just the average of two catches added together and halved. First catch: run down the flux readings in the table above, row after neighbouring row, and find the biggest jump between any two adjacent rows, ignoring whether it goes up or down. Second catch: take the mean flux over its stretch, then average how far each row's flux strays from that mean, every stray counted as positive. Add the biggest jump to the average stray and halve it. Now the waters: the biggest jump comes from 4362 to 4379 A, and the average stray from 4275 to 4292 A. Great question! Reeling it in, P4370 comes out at 0.67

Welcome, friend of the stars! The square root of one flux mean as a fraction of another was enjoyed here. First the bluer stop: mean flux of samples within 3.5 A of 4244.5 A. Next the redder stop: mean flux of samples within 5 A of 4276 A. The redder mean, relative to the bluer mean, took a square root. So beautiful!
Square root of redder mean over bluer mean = 0.92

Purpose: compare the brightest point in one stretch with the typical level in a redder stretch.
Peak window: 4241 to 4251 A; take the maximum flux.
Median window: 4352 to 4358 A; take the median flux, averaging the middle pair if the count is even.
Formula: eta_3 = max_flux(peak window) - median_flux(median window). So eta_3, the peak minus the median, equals 1.5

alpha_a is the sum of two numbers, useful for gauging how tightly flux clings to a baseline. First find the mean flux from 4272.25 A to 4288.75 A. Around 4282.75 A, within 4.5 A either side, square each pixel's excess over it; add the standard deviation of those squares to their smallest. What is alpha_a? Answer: 0.3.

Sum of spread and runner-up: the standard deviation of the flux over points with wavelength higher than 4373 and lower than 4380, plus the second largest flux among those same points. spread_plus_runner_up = 9.5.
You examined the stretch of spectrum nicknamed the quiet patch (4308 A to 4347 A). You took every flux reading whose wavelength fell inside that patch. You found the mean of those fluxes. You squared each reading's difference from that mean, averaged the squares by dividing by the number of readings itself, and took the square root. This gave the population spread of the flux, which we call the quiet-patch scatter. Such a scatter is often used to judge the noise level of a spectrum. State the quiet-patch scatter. 1.4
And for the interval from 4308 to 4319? 1.8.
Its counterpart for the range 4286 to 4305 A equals 0.8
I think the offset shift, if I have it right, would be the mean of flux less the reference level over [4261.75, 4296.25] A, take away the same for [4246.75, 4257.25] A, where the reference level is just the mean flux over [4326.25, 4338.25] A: -0.3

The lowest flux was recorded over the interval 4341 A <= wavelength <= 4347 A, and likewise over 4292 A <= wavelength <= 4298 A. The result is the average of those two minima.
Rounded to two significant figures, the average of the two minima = 7.0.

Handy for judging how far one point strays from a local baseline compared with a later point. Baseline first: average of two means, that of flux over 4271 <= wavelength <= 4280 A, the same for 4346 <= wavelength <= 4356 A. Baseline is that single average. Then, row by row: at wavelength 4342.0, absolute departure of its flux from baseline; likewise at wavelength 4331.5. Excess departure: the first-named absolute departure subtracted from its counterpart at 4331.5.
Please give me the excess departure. 0.6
